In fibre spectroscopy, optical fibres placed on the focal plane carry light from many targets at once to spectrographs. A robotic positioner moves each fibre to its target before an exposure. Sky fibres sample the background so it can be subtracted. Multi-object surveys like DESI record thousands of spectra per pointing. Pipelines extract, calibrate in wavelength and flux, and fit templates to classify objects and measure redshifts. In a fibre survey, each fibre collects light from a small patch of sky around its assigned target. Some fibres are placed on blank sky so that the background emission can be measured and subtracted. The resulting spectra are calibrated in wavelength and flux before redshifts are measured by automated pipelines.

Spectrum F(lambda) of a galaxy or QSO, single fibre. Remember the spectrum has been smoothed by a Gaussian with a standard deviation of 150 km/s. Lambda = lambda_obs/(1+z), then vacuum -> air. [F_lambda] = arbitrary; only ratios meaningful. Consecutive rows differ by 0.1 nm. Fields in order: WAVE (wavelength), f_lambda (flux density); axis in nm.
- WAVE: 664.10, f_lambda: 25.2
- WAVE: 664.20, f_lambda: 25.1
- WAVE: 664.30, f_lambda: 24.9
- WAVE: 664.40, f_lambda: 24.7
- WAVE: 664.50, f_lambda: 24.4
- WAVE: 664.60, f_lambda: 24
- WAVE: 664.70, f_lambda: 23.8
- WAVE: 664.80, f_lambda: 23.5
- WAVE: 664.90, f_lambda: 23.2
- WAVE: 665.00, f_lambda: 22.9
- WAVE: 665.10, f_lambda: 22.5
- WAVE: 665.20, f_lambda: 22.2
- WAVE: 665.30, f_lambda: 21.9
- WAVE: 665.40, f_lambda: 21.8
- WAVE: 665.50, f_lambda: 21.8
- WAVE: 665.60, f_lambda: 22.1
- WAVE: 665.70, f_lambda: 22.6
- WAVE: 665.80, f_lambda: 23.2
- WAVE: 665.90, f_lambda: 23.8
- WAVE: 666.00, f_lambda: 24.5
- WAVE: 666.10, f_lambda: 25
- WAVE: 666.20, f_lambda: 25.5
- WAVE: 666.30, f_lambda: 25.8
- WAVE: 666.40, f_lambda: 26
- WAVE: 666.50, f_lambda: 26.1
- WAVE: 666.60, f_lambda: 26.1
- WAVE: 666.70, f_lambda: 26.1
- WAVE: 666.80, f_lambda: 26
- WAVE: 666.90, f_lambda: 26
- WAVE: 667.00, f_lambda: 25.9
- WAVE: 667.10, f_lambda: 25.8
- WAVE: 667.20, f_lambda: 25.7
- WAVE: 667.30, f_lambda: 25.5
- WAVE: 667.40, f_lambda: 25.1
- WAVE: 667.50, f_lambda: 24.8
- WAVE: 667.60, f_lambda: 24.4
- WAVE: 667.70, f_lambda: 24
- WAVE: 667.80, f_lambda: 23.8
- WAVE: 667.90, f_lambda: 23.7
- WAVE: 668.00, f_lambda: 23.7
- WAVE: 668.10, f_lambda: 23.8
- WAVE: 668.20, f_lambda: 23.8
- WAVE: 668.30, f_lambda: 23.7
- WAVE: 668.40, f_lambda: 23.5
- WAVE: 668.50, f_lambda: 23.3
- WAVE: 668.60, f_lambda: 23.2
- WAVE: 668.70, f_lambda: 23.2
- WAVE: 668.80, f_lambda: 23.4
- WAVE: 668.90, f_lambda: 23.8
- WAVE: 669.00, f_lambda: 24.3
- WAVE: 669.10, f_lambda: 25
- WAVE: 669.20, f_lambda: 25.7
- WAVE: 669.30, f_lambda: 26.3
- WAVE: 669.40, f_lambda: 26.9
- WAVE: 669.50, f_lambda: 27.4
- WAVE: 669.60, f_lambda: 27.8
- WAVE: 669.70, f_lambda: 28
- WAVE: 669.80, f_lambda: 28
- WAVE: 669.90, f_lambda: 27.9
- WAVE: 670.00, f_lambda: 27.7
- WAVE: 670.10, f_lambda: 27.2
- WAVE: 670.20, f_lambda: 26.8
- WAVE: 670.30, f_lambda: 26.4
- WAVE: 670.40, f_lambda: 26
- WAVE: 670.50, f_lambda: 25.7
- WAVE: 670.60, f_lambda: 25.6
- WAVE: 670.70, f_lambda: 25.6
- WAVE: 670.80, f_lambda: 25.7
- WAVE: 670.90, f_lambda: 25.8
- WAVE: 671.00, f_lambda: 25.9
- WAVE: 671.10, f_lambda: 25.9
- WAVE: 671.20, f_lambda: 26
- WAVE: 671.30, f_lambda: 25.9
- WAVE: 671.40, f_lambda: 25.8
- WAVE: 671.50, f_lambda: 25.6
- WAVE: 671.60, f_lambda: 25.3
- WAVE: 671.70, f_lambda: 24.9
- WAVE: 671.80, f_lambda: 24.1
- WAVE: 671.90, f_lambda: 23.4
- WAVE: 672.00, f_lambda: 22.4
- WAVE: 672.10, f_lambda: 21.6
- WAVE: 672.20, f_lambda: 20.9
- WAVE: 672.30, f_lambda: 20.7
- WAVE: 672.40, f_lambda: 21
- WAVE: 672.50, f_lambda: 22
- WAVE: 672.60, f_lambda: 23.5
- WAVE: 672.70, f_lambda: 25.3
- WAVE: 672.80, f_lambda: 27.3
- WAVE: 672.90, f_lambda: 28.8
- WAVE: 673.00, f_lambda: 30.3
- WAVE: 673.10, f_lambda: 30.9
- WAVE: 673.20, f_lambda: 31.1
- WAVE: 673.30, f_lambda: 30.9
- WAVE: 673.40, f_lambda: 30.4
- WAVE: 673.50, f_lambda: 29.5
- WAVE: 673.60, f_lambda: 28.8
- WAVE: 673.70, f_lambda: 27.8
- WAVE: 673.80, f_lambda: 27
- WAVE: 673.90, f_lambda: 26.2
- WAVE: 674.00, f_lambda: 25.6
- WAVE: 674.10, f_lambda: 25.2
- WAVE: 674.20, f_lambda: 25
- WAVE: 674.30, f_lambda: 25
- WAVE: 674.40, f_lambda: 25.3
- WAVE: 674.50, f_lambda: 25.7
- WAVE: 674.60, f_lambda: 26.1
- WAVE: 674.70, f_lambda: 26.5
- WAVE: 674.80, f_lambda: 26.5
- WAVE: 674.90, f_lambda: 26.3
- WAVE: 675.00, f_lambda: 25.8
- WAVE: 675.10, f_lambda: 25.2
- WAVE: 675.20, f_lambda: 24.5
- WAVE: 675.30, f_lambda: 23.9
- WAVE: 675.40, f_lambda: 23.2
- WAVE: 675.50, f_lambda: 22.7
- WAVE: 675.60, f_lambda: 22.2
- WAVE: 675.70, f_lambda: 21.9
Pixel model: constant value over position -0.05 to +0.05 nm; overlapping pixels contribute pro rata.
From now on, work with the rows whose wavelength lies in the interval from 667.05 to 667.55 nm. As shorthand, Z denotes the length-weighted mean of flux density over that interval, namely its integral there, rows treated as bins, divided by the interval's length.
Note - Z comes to 25.4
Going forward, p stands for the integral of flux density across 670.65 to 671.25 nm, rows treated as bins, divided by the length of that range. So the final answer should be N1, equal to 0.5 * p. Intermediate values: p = 25.8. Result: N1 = 12.9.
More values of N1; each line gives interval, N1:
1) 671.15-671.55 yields 12.9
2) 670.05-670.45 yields 13.3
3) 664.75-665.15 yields 11.5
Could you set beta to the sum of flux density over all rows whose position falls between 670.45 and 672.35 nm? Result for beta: 467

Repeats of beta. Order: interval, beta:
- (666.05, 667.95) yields 481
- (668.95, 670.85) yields 504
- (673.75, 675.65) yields 478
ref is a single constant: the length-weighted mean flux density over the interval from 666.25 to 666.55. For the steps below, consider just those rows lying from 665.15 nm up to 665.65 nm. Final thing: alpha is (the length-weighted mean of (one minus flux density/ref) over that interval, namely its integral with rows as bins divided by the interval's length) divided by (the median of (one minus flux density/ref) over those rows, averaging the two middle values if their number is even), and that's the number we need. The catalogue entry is 0.99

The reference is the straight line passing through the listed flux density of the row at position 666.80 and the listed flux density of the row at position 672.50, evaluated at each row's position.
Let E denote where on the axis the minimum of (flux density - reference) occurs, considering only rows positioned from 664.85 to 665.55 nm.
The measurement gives 665.40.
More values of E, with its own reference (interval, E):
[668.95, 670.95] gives 669.00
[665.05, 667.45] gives 665.40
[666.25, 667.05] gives 666.30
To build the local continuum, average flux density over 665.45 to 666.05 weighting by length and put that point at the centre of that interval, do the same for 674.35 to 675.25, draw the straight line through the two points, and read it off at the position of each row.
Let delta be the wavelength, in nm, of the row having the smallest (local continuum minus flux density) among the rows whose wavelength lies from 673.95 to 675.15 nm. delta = 674.70 nm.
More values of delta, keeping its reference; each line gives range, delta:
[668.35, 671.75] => 669.70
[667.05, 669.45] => 669.40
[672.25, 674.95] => 673.20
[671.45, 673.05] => 673.00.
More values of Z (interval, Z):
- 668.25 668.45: 23.6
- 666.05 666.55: 25.7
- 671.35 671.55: 25.7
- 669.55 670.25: 27.6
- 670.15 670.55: 26.2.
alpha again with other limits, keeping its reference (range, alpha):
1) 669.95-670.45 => 1.02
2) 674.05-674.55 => 0.95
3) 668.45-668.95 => 0.97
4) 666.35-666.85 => 0.70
